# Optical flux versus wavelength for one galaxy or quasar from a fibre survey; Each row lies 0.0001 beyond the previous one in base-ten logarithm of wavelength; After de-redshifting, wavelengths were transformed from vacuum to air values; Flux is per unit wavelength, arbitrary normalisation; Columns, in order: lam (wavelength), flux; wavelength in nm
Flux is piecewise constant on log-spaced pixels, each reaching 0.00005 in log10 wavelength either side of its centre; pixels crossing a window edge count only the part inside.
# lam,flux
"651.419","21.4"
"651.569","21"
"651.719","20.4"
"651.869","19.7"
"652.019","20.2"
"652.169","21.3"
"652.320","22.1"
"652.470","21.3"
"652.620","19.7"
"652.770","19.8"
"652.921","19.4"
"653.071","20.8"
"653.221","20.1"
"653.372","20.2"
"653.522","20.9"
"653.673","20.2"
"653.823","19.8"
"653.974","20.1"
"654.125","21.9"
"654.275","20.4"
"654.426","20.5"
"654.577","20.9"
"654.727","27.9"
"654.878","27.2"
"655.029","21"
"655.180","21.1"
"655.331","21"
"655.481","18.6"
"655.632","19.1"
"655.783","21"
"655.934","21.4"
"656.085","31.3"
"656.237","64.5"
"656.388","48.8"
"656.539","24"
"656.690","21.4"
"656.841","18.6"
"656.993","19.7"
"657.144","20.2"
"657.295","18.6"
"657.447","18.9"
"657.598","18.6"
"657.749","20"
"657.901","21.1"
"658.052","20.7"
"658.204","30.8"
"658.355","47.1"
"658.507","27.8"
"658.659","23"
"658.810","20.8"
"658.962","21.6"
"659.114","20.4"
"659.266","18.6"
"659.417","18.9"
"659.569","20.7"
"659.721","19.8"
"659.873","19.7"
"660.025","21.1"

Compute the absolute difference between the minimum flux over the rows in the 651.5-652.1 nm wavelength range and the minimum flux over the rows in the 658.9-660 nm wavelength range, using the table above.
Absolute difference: 1.10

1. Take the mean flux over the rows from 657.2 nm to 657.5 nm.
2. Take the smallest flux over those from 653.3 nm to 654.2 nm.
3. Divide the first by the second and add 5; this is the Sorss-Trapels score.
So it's 5.95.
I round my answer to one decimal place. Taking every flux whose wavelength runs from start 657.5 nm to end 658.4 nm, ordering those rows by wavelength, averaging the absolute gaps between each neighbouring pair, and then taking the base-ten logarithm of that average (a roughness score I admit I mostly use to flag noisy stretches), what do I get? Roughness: 0.8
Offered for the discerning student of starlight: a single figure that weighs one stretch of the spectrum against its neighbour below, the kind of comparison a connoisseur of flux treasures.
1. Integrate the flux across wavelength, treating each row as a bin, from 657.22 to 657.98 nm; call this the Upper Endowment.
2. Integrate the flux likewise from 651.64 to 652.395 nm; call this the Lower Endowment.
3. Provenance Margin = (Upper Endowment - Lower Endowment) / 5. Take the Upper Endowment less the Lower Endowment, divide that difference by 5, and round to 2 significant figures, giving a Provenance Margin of -0.17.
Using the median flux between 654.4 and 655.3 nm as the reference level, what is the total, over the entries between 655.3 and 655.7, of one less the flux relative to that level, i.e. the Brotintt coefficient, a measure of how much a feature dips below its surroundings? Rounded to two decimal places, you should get 0.21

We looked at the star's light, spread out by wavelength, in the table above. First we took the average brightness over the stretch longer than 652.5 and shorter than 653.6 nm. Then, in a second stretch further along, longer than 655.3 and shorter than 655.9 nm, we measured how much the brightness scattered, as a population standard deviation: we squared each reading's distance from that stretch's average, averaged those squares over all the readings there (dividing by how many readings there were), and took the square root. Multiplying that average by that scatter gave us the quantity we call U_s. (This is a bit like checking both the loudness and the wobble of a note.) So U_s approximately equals 22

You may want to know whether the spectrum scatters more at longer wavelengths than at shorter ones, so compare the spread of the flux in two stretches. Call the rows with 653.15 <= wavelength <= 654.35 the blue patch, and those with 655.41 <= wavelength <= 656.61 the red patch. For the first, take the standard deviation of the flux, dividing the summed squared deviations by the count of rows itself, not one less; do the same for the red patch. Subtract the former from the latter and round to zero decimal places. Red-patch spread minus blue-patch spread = 15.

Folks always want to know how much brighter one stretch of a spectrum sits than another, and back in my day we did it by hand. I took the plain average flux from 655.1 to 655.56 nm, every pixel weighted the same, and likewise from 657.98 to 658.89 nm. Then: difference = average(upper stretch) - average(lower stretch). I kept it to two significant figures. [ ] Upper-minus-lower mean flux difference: 8.1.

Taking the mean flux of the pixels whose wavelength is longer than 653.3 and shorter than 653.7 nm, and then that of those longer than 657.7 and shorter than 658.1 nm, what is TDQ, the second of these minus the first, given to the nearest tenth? 0.2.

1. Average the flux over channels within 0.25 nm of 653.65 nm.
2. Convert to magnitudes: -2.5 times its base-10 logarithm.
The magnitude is -3.27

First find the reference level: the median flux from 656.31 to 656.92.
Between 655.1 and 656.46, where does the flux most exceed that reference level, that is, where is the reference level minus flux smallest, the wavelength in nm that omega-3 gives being 656.237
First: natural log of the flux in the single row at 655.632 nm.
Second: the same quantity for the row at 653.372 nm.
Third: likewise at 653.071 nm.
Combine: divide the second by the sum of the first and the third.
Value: 0.50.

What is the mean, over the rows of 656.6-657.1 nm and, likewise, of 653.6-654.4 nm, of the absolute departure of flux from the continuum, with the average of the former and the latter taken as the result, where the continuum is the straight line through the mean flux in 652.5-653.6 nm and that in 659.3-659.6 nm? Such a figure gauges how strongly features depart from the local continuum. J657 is 0.8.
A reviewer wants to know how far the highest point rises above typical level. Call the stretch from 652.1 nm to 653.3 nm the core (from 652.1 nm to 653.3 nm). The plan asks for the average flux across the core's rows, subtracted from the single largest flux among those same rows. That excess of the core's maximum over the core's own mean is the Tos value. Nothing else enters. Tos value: 2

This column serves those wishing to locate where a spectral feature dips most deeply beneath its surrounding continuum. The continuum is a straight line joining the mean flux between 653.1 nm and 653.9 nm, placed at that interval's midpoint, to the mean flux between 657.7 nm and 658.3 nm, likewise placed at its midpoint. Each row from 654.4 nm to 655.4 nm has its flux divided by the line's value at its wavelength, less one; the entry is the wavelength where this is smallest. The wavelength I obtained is 655.331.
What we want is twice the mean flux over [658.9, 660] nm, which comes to 40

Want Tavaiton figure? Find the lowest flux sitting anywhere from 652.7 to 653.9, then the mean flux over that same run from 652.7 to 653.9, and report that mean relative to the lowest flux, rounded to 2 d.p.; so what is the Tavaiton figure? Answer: 1.04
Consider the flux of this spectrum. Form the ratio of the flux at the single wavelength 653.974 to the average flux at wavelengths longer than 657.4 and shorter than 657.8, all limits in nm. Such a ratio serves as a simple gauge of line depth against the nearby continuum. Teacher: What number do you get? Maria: 1.05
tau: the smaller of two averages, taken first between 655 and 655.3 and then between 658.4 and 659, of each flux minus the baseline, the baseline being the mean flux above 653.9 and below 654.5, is 0.3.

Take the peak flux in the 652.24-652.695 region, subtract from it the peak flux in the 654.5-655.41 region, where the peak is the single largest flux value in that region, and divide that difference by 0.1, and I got -58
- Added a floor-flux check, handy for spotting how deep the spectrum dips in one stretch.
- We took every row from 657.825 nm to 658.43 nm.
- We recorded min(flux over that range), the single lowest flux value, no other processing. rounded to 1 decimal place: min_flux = 20.7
